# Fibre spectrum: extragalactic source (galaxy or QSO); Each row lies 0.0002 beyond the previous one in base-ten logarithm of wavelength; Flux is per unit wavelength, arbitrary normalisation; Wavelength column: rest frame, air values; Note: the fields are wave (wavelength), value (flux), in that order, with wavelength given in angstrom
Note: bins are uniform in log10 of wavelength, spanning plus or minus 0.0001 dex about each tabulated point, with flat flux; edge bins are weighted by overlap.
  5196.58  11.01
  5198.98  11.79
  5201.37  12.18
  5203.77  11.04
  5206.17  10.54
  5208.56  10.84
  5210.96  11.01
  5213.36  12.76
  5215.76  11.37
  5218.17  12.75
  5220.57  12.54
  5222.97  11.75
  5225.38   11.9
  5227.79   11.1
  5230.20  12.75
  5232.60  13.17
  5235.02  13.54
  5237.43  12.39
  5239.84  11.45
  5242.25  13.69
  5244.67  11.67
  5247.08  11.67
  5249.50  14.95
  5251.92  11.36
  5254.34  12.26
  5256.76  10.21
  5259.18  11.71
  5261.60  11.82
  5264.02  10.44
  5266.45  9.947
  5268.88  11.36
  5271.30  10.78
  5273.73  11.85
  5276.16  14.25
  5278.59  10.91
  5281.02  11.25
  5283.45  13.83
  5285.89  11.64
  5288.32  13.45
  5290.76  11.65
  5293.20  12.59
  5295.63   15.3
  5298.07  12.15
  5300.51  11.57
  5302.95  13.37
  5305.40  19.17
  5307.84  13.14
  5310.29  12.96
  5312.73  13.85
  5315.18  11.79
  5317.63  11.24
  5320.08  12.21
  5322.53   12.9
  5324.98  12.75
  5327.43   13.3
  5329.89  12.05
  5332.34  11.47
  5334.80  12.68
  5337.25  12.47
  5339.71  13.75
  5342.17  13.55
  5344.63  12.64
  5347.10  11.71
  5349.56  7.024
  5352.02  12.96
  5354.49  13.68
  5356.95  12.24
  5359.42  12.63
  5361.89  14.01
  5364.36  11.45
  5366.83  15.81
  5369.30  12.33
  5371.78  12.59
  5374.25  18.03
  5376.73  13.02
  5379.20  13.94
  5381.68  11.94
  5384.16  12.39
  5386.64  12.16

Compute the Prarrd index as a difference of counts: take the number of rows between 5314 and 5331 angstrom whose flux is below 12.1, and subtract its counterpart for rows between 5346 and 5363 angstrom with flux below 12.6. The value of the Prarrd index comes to 0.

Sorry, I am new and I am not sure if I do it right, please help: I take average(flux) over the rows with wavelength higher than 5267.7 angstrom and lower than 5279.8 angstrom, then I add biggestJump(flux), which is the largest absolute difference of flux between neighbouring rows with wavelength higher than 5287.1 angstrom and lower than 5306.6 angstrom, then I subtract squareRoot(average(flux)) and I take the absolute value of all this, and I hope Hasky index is 14.2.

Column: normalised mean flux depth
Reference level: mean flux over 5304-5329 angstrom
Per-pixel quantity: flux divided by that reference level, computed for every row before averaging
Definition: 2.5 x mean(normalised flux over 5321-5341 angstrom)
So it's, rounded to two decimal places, 2.38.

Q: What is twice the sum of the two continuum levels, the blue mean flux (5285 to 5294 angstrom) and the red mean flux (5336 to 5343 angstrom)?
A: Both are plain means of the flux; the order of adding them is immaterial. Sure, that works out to 51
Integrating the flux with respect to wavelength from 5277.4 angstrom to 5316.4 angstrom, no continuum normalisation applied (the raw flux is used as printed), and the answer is 509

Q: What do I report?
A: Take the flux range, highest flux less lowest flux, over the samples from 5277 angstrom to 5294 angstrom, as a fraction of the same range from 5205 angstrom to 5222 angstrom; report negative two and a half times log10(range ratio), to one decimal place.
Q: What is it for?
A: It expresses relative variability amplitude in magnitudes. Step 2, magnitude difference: -0.3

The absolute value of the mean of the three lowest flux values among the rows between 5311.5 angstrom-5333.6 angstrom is 11.5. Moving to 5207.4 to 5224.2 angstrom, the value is 11.1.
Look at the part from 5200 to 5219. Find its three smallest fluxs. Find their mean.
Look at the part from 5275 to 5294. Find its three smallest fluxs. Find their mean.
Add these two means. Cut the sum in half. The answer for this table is 11.0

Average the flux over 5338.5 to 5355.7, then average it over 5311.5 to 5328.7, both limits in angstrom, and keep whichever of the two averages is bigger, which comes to 12.6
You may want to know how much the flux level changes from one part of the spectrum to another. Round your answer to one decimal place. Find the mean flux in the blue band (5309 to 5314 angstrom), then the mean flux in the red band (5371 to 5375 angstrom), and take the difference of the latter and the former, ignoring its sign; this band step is 1.9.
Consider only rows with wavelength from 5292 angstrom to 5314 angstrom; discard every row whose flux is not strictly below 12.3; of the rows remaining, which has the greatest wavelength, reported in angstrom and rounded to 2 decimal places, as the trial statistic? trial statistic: 5300.51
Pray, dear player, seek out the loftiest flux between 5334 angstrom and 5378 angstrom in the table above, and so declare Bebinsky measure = 18.03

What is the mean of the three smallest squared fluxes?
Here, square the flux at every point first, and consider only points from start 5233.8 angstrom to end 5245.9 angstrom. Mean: 140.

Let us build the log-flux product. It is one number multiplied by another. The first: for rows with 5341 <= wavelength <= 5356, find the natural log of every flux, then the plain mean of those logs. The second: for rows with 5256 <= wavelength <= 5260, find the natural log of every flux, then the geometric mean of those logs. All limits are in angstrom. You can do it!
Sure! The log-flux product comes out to 5.87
